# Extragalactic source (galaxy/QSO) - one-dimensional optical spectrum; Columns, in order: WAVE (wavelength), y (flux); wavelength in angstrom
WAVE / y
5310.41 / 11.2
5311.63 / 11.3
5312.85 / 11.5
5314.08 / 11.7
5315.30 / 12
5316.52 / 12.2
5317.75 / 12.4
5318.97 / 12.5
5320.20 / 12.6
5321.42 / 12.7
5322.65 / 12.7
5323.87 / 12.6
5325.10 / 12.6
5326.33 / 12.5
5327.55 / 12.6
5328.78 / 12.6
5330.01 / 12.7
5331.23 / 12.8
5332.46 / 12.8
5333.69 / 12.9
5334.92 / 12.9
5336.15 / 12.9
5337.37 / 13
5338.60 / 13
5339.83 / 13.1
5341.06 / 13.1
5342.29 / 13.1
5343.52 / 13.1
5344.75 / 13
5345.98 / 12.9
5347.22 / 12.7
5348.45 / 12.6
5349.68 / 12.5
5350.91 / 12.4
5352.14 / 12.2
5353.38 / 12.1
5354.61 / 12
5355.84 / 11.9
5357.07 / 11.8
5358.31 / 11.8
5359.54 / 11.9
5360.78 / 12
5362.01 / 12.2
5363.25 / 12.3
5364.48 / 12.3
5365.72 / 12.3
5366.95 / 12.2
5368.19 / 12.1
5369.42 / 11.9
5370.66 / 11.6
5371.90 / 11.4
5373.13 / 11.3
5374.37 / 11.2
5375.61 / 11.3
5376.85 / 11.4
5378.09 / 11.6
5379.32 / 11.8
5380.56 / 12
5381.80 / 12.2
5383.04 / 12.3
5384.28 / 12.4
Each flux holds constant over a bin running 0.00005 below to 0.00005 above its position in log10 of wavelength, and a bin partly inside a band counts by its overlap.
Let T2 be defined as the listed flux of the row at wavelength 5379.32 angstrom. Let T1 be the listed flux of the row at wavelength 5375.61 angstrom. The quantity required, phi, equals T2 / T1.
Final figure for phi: 1.04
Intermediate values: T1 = 11.3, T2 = 11.8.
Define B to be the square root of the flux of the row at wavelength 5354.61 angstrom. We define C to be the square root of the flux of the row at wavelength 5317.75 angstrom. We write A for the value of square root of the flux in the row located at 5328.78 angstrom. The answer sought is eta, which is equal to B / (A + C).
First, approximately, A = 3.55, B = 3.46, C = 3.52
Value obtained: 0.490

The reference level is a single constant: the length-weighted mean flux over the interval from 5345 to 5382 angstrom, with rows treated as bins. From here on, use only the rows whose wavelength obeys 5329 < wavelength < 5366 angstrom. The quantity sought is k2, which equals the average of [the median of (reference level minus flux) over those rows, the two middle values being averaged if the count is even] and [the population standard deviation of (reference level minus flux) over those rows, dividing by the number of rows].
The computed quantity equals -0.11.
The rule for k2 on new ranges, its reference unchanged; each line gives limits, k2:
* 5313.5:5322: -0.03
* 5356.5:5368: 0.00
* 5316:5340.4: -0.24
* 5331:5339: -0.41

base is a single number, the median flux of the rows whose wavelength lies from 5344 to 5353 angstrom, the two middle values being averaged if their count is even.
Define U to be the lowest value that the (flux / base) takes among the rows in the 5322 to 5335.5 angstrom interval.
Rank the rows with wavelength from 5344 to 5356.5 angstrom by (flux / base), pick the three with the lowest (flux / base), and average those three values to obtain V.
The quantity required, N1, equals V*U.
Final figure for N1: 0.945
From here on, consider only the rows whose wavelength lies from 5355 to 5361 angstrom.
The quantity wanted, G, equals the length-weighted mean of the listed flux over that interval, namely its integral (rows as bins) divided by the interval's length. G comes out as 11.9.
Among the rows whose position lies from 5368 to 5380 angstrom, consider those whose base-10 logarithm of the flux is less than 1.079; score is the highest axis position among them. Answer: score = 5379.32 angstrom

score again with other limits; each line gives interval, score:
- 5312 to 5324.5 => 5314.08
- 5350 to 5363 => 5359.54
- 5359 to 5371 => 5370.66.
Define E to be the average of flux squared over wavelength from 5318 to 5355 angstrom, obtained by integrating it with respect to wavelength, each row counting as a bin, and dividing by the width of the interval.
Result 162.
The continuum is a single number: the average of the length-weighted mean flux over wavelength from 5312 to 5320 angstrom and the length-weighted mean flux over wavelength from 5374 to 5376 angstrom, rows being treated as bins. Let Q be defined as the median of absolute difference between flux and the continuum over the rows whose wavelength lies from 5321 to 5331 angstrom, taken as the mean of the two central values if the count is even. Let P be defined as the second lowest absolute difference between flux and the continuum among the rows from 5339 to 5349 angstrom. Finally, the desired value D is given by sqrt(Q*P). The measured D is 1.00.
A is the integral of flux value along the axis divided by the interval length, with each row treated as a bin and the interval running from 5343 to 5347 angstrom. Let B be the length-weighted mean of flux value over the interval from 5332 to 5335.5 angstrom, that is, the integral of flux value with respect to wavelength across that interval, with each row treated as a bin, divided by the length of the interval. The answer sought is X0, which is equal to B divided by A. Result 0.99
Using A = 12.9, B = 12.9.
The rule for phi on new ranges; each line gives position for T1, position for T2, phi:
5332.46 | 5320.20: 0.98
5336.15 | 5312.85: 0.89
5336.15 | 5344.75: 1.01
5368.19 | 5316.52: 1.01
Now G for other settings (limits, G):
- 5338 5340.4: 13.0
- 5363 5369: 12.2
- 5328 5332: 12.7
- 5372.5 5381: 11.5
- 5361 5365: 12.3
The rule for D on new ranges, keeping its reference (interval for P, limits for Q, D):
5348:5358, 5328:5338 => 0.55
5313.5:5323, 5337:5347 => 0.71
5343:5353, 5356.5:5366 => 0.59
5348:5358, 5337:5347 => 0.60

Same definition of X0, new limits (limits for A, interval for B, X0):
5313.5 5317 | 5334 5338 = 1.08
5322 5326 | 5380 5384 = 0.97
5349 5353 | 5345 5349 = 1.03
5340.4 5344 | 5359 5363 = 0.92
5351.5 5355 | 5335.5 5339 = 1.07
